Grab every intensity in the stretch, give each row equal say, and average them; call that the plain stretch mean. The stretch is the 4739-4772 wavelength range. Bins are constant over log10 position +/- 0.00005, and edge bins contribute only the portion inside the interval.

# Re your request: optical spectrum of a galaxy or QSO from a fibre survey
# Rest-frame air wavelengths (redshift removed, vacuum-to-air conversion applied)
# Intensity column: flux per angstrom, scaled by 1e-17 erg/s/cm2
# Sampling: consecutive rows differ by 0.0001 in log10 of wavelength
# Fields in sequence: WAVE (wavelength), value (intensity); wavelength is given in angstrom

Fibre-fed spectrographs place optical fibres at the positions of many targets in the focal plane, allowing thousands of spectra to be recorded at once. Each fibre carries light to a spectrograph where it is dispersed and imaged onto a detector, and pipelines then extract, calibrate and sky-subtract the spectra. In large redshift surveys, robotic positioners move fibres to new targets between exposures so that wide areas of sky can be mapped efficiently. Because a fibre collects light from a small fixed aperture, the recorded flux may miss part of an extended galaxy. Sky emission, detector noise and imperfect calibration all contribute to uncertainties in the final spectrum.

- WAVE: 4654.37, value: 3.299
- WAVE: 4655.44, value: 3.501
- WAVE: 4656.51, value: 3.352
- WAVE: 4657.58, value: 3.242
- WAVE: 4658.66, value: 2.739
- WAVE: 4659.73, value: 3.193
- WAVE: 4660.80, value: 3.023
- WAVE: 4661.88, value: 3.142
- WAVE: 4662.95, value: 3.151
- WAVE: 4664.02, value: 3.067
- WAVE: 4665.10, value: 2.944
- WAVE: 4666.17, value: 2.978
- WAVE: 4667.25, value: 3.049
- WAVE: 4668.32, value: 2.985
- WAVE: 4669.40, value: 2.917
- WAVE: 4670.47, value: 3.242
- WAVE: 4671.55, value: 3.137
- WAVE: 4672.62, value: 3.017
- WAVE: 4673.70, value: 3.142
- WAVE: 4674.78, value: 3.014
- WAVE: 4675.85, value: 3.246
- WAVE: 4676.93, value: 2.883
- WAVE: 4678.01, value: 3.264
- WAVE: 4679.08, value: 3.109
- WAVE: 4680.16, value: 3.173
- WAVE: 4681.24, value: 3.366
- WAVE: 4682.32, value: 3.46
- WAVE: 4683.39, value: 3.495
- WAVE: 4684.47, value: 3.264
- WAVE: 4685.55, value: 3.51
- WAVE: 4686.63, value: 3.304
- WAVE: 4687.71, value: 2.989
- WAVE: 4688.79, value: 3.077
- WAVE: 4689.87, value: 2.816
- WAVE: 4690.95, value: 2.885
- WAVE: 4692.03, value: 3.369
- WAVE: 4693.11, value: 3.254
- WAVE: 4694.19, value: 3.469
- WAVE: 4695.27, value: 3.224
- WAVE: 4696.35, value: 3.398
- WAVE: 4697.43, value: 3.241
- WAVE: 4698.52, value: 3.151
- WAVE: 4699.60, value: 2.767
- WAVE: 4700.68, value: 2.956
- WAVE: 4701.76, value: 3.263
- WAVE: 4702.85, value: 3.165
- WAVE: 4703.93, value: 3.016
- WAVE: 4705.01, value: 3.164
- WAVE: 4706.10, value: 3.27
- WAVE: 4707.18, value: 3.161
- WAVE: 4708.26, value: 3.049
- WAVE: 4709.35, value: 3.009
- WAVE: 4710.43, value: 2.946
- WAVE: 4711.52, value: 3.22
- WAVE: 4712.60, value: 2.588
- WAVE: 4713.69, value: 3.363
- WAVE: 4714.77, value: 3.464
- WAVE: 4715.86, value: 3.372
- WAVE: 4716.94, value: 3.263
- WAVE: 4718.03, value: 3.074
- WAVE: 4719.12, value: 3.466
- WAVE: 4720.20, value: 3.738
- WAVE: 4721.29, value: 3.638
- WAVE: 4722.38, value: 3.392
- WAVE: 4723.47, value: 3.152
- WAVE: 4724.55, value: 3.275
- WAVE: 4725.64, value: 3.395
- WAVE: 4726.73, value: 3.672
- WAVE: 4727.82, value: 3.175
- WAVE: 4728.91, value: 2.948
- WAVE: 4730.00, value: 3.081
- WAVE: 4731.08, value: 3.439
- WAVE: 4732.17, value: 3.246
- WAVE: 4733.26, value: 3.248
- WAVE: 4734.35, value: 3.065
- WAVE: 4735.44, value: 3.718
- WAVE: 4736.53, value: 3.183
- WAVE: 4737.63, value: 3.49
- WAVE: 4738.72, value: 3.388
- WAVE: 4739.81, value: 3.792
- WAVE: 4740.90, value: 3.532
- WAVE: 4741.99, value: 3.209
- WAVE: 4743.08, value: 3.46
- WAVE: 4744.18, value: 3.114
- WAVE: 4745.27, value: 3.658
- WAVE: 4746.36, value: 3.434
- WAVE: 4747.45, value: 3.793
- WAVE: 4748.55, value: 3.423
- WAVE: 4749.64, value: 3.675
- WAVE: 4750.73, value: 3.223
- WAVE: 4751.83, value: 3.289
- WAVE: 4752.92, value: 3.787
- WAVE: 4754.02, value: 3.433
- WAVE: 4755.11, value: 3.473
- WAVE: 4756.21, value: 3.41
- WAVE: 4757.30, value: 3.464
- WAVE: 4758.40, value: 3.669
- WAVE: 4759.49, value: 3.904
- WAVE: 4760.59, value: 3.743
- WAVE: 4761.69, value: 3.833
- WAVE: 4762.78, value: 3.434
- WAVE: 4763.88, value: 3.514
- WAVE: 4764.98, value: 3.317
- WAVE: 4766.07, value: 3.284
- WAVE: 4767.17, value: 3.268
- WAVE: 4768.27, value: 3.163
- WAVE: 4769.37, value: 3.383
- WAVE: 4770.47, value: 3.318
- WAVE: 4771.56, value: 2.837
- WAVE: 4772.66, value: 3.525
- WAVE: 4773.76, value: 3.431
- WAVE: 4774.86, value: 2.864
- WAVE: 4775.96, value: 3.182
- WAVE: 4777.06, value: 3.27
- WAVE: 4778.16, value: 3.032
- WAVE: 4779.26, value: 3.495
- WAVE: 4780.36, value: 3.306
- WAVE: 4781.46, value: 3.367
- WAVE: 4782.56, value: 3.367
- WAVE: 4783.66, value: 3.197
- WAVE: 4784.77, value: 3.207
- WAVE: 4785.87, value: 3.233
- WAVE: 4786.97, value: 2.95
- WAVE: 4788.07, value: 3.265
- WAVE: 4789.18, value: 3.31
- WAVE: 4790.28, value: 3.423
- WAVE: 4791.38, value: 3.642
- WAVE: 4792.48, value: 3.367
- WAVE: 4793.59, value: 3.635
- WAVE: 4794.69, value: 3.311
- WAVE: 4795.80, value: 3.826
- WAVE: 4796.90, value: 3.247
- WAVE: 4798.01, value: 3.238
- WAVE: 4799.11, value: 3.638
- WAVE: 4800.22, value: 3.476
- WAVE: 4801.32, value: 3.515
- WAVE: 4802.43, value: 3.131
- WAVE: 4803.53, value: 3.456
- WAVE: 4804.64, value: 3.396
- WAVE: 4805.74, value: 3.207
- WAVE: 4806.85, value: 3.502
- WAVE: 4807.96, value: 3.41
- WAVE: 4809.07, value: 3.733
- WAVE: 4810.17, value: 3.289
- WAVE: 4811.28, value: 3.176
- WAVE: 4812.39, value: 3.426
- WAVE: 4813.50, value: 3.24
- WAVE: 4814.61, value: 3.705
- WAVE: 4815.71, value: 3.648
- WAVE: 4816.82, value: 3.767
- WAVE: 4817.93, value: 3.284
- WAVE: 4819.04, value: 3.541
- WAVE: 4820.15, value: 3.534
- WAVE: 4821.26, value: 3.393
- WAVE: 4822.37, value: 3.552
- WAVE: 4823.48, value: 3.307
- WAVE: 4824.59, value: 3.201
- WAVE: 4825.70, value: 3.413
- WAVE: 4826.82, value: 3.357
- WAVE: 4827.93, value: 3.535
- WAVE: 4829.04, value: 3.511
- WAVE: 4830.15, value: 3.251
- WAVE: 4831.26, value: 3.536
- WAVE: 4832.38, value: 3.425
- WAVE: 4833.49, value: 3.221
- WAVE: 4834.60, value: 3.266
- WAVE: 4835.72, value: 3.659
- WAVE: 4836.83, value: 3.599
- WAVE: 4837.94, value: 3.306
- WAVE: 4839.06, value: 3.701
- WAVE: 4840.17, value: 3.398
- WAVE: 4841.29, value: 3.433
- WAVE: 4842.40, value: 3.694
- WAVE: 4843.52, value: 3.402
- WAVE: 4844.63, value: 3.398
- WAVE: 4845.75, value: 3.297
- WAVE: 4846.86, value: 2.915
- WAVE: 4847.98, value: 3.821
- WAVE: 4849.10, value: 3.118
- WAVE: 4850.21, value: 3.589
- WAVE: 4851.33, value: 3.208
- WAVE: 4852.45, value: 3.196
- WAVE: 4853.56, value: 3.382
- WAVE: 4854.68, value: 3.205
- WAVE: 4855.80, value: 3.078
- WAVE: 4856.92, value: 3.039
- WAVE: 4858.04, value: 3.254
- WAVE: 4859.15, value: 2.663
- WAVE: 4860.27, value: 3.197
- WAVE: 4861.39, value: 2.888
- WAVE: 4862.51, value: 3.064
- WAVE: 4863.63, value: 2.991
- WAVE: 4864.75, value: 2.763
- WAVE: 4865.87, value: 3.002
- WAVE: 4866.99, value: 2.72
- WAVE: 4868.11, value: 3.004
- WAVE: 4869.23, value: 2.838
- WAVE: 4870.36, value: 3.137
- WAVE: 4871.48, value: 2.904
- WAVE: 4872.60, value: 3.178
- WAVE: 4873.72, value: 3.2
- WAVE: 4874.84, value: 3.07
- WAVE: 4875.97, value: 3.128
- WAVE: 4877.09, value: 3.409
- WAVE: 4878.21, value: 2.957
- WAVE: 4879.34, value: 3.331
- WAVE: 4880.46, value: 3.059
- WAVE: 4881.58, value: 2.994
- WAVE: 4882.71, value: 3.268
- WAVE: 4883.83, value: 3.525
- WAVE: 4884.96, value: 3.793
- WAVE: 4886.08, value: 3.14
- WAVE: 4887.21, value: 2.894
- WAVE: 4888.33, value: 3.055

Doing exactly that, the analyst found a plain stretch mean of 3.46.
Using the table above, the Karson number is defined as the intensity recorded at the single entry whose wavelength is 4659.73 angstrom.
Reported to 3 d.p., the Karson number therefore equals 3.193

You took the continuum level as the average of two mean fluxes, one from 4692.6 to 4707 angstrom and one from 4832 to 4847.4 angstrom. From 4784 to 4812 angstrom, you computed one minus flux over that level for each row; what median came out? -0.022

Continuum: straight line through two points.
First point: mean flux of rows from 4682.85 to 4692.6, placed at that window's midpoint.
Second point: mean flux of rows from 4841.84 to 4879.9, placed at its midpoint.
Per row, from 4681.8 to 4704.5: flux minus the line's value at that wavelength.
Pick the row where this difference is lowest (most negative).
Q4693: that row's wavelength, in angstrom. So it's 4699.60 angstrom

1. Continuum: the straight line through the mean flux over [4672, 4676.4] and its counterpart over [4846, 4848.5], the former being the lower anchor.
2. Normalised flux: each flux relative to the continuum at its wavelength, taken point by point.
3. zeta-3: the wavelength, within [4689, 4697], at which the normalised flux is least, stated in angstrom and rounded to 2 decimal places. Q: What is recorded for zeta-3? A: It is 4689.87 angstrom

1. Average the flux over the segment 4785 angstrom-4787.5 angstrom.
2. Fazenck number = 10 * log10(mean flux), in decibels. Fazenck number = 4.9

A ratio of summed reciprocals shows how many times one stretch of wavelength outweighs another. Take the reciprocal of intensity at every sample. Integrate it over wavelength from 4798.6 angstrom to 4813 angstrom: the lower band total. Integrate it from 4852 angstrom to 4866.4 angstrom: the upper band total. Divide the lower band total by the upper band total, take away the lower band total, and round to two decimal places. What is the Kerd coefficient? -3.34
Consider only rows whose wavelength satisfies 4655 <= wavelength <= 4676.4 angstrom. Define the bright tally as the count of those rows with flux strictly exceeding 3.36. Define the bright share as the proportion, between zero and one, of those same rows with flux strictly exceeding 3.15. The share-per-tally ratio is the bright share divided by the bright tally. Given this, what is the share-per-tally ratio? 0.350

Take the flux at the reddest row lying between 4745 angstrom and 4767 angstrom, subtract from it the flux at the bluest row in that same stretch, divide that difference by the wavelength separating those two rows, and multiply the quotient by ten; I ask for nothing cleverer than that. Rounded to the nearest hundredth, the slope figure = -0.18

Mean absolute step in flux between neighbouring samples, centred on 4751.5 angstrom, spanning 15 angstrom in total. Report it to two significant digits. 0.27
